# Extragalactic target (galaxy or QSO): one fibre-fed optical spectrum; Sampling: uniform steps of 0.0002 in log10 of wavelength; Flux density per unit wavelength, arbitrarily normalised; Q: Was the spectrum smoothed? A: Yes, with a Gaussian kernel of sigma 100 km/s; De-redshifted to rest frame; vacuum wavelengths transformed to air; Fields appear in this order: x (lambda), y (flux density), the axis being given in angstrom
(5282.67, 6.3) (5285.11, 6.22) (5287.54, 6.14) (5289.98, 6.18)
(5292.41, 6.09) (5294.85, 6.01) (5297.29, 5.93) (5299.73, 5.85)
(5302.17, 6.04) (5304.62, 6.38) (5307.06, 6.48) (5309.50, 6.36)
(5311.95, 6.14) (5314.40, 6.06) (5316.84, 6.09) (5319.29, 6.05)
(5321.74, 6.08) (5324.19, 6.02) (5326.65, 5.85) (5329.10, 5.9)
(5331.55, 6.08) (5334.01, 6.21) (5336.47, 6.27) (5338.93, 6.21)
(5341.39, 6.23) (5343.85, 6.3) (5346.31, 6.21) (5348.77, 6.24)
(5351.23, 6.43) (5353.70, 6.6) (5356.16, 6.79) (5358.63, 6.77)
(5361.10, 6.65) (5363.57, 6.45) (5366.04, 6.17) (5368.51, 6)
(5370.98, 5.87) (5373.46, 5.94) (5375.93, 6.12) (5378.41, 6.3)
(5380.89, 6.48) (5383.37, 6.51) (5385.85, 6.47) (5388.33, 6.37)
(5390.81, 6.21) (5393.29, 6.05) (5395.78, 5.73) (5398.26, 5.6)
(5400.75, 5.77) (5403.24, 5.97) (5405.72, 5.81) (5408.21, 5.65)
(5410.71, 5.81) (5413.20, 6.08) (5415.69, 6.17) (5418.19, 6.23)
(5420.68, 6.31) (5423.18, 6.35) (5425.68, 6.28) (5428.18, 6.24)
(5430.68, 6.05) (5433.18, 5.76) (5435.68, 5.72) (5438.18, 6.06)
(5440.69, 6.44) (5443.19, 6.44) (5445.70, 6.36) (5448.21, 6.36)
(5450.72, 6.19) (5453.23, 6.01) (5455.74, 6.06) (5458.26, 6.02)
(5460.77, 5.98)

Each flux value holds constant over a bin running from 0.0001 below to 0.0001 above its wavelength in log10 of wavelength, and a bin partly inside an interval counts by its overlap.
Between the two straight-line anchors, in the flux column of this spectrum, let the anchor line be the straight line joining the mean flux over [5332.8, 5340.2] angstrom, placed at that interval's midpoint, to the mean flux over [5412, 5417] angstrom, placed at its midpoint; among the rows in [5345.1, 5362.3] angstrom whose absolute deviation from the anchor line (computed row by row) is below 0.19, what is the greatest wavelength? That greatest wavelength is 5348.77 angstrom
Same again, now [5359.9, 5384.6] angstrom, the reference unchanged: 5378.41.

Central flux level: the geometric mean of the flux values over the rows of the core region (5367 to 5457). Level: 6.10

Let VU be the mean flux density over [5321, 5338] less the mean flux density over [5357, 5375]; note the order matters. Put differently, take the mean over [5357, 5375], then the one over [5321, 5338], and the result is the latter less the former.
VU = -0.21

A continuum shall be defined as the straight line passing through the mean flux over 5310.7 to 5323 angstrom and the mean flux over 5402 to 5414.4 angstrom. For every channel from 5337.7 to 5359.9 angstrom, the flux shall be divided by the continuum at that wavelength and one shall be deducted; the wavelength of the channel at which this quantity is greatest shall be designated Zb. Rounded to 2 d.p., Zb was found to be 5356.16 angstrom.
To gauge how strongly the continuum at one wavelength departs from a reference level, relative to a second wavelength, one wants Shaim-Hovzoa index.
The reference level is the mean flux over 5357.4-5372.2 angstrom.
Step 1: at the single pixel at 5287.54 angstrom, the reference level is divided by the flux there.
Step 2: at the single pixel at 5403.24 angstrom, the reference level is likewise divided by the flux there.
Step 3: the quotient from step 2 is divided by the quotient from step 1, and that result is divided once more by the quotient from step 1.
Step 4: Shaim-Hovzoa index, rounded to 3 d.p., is 0.999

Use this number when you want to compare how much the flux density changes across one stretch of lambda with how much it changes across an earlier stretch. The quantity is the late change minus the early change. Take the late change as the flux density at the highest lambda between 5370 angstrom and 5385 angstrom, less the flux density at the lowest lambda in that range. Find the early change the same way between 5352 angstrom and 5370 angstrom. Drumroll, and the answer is 1.2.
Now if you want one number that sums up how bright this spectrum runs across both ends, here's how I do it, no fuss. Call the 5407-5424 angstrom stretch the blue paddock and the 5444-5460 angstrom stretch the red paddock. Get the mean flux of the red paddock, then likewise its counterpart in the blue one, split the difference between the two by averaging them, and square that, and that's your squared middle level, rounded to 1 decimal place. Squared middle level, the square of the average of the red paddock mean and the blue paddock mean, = 37.5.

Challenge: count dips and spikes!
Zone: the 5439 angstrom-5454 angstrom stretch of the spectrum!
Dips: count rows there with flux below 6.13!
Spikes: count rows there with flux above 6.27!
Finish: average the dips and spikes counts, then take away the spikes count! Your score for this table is -1.5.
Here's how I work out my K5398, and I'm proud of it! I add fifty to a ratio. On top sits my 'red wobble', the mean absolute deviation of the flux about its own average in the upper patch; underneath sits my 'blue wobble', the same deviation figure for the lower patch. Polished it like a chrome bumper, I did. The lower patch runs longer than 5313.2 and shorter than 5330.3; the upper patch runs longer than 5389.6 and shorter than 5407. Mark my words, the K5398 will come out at 52.3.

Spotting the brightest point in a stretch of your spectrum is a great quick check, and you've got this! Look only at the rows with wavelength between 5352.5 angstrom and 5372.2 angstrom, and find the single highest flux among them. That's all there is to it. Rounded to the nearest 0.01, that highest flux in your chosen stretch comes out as 6.79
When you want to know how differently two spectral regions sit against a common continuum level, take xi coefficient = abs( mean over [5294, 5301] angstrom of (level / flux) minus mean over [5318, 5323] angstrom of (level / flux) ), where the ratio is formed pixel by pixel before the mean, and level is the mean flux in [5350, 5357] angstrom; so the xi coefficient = 0.025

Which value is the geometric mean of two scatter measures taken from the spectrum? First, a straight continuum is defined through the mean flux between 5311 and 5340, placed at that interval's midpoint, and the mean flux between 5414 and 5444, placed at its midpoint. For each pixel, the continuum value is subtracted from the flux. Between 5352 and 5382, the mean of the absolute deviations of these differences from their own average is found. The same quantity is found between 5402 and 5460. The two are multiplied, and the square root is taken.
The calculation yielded 0.233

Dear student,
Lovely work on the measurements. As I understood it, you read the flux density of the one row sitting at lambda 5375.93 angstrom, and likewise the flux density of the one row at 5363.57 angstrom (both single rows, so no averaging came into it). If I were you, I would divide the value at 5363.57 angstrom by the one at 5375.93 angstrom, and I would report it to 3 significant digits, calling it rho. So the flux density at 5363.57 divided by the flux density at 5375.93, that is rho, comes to 1.05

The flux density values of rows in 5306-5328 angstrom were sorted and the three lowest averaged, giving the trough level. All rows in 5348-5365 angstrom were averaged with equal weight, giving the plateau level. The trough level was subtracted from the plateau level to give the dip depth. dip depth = 0.6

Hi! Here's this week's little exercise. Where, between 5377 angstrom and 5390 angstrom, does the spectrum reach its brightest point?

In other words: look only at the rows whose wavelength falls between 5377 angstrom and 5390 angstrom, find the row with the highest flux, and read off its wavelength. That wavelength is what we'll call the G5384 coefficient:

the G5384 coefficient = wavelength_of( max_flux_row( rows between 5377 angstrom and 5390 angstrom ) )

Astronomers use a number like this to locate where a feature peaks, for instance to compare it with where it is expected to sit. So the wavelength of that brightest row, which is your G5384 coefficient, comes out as 5383.37 angstrom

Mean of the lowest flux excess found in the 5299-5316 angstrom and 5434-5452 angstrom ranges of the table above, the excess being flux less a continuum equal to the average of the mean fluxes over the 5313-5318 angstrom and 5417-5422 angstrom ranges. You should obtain -0.39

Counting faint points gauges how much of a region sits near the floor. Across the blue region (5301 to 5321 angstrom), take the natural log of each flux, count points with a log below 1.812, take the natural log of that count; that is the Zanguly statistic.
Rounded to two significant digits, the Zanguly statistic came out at 1.4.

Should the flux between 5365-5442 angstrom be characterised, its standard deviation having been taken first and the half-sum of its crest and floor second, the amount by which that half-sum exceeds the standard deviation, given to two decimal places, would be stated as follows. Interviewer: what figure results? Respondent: 5.79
